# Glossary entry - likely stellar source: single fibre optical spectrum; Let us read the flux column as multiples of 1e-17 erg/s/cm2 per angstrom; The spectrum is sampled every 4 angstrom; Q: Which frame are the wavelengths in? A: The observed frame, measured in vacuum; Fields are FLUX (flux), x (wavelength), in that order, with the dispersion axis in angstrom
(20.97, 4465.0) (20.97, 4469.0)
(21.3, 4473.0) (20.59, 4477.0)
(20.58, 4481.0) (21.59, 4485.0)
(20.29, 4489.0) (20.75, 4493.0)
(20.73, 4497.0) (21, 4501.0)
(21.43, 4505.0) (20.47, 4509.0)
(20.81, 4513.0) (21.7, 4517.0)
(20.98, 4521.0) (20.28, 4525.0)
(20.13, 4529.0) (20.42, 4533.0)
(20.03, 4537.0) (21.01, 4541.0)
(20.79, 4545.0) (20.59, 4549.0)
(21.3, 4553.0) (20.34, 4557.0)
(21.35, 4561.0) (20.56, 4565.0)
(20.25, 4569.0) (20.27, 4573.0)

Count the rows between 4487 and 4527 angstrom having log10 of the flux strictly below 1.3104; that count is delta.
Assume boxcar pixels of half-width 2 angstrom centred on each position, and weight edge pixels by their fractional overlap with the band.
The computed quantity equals 2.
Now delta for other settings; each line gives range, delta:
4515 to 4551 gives 4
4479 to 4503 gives 1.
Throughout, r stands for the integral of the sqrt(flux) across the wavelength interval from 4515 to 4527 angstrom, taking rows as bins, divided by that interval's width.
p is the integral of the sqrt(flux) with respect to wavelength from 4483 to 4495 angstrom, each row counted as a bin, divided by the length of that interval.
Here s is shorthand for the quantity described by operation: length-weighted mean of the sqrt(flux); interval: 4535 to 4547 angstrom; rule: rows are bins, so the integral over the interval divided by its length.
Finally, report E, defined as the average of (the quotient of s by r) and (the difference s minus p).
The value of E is 0.481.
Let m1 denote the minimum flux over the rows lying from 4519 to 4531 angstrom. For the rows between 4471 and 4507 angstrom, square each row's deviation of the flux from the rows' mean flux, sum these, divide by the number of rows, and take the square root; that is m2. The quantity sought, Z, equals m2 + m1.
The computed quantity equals 20.5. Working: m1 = 20.13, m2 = 0.414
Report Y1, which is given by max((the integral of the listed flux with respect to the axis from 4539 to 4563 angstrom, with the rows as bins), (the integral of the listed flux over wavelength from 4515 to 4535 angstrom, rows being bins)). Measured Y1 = 502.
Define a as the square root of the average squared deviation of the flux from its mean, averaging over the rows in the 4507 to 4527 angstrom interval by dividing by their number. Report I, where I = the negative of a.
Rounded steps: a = 0.49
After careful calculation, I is -0.49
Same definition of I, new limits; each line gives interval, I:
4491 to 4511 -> -0.32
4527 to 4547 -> -0.38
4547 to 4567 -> -0.42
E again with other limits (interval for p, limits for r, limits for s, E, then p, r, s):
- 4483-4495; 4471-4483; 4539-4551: 0.495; 4.569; 4.56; 4.56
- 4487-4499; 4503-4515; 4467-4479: 0.521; 4.538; 4.57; 4.58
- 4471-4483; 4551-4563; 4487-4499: 0.482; 4.563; 4.58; 4.54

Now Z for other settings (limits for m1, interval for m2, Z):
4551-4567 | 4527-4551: 20.7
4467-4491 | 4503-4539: 20.8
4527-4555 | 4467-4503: 20.4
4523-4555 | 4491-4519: 20.4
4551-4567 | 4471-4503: 20.7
